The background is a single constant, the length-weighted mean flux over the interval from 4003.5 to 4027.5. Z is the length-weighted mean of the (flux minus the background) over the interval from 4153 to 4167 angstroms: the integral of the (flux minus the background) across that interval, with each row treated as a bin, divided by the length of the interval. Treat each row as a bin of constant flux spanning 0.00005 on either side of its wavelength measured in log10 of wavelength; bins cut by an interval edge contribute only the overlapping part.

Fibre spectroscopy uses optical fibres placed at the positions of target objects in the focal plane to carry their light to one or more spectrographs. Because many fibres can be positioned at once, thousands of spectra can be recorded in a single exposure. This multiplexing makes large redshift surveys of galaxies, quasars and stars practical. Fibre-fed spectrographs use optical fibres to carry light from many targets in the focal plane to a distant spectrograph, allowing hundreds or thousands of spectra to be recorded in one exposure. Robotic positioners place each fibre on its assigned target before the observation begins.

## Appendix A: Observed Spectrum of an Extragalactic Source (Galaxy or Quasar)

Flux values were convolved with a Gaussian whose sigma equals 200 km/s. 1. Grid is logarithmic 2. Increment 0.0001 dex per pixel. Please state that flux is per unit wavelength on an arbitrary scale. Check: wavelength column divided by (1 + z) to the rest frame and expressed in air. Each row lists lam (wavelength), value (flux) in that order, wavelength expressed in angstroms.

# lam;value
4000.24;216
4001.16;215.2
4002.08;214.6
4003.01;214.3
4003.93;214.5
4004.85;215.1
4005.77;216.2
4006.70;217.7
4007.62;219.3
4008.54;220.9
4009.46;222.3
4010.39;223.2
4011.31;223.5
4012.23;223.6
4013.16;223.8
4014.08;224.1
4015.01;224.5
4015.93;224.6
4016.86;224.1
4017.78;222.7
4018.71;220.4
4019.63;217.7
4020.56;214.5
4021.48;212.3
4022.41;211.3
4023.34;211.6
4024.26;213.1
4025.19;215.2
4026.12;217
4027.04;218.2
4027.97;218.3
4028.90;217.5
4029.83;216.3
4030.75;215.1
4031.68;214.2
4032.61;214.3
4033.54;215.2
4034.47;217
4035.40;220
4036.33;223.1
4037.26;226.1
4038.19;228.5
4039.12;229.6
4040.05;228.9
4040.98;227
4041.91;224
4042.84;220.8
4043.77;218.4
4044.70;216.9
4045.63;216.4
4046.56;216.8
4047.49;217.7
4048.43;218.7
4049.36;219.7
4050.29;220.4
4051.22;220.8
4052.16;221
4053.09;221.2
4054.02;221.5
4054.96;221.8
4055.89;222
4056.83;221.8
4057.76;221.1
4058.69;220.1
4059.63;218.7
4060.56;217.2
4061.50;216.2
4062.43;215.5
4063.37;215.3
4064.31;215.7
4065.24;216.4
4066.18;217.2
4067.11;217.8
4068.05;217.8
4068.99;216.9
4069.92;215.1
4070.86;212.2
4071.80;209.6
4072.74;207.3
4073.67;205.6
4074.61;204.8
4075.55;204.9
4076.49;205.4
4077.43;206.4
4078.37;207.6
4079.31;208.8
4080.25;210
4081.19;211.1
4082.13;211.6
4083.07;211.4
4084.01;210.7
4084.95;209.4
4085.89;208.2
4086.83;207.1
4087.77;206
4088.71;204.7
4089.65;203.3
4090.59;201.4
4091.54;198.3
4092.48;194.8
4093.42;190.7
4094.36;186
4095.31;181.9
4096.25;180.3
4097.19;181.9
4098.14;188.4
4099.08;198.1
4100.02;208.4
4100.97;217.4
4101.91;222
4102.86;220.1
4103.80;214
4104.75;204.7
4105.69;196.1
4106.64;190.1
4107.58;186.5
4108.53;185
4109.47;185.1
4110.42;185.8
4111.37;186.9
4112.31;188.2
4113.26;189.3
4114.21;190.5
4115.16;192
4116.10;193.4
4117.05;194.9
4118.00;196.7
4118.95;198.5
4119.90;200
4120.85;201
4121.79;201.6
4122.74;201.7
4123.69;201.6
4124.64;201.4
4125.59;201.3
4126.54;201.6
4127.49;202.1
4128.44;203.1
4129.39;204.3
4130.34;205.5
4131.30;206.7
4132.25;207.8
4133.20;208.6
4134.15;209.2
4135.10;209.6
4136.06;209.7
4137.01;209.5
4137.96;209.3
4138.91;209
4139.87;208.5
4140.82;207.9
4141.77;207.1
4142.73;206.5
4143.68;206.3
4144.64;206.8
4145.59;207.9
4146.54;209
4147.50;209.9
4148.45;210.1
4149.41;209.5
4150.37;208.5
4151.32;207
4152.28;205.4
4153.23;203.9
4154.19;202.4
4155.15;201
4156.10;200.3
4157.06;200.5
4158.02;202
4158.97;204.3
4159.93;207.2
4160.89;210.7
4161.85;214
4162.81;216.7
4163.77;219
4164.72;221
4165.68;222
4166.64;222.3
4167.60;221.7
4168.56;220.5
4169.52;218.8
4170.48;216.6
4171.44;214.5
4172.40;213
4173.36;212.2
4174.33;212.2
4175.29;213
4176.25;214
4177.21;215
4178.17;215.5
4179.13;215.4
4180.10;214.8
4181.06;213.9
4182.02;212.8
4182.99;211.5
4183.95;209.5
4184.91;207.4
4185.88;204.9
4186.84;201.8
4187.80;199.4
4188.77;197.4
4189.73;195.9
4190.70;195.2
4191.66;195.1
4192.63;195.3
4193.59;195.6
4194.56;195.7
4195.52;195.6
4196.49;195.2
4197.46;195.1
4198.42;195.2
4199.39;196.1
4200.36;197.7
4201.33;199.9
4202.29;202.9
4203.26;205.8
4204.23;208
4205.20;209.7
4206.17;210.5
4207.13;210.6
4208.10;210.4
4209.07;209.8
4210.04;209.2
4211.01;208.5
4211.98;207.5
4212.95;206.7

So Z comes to -9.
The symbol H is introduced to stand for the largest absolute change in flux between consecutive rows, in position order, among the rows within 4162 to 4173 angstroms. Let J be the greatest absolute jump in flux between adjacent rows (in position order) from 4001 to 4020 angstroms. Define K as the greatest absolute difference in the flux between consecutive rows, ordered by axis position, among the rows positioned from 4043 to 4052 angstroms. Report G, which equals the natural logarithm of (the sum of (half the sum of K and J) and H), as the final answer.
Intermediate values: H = 2.3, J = 2.7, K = 1.5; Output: 1.5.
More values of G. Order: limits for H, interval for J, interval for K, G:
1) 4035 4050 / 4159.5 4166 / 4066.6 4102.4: 2.3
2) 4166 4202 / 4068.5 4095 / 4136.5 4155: 1.8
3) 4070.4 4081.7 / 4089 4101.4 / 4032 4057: 2.2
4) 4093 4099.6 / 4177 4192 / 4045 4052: 2.5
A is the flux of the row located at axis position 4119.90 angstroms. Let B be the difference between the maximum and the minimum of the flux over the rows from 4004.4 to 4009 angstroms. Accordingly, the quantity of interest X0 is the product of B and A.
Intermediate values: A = 200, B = 5.8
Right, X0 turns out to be 1160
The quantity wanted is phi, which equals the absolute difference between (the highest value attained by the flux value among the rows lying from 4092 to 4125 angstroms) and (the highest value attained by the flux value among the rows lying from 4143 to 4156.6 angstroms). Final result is 12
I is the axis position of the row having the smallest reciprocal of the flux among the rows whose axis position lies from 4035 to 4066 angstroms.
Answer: 4039.12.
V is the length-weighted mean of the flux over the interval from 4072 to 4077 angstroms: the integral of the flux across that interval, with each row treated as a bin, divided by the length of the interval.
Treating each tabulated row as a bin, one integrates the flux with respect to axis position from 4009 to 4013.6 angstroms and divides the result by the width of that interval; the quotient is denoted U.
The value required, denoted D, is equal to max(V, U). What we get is 223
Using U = 223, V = 206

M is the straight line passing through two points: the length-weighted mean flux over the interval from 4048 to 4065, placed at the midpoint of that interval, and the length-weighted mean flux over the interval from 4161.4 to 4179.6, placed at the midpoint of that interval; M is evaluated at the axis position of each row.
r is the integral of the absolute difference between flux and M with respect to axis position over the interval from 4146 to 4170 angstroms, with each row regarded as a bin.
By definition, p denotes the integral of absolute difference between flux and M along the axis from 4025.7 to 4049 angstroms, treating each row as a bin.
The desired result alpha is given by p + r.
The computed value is 297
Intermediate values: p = 92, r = 205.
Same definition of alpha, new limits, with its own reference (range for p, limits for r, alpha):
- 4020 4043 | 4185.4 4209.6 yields 492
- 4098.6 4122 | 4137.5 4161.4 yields 745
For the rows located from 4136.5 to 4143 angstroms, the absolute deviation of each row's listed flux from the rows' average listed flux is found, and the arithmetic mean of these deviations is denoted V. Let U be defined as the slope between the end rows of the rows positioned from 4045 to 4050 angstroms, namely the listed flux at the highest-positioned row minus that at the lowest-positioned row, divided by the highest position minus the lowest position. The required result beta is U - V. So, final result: 0.0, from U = 0.9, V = 0.9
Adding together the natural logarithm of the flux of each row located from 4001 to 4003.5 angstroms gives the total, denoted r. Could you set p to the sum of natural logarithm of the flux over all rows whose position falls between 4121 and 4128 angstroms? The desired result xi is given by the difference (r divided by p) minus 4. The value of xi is -3.6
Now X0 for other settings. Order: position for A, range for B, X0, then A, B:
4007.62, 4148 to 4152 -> 680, 219.3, 3.1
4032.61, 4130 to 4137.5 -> 900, 214.3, 4.2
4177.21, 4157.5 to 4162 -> 2580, 215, 12.0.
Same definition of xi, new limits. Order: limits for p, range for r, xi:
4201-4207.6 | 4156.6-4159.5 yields -3.6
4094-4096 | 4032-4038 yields -0.9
